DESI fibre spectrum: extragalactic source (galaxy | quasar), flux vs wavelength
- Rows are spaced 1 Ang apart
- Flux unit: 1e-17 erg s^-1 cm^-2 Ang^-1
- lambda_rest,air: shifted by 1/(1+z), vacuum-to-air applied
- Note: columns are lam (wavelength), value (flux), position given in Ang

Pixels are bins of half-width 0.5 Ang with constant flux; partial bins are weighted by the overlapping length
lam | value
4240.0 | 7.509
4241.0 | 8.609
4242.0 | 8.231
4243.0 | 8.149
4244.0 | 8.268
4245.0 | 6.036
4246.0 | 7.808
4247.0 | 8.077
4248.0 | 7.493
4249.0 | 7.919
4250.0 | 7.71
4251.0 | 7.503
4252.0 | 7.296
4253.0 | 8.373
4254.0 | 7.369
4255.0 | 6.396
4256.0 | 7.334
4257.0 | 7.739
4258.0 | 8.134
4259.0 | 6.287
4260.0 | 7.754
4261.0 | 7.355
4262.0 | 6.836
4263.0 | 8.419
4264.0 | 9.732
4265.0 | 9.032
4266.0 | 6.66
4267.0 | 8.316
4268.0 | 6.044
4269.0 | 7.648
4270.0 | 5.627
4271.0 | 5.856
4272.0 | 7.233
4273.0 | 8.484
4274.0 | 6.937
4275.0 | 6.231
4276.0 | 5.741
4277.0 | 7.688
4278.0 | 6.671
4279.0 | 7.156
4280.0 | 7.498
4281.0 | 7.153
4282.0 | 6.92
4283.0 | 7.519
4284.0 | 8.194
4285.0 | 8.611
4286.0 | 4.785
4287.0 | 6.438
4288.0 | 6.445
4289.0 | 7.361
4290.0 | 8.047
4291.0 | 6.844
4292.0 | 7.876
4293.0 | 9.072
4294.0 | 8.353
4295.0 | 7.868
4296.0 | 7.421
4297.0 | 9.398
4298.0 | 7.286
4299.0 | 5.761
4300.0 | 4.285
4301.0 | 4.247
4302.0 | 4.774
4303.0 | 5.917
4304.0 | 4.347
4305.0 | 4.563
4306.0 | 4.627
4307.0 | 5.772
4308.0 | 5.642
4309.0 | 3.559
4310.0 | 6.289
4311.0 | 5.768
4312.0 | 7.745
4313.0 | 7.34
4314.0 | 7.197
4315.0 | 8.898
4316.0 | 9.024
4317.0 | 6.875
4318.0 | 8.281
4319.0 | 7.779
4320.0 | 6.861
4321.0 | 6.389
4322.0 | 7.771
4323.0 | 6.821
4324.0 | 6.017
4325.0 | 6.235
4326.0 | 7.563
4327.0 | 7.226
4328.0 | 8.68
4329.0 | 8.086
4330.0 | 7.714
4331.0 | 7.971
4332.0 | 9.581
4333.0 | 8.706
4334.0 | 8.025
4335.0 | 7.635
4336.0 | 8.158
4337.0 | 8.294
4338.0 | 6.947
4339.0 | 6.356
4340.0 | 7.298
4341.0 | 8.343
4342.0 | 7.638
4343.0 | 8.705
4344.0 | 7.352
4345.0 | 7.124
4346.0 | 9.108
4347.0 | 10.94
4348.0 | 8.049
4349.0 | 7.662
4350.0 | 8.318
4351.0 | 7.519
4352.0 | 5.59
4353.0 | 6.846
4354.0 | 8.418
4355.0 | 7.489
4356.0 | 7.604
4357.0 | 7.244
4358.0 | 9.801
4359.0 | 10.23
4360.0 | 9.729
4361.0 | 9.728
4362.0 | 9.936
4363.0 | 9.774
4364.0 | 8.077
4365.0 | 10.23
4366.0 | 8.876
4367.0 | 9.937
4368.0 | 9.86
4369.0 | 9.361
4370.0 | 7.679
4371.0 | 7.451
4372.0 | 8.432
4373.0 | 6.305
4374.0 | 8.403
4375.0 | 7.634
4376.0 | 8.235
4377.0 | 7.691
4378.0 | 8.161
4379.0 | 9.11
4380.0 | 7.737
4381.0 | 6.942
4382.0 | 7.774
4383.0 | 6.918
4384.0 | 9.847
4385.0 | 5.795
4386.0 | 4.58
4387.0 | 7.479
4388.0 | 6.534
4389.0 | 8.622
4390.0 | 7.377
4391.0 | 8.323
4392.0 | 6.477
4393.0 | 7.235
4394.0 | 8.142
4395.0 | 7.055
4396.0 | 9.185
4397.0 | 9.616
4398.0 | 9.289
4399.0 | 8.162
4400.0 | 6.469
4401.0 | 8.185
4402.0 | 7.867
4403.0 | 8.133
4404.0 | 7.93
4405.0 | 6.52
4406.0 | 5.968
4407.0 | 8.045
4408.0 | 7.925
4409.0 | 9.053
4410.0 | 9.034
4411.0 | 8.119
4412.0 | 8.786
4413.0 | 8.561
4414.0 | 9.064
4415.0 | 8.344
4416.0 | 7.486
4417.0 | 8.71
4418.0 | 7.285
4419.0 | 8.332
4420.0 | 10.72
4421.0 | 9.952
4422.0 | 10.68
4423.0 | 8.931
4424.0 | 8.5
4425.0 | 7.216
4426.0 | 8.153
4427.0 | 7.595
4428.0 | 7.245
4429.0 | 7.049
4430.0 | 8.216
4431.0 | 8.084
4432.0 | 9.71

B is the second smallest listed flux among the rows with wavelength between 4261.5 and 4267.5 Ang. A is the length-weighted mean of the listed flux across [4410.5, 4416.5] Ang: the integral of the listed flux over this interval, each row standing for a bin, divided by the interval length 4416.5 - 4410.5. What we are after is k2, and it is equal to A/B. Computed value 1.23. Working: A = 8.4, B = 6.836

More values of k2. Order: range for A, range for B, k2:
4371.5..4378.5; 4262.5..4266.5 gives 0.93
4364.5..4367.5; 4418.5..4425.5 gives 1.16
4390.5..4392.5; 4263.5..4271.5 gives 1.26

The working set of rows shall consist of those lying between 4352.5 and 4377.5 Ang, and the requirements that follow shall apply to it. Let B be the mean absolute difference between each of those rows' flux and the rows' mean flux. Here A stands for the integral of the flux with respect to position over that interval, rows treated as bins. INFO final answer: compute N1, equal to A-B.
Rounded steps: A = 215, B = 1.03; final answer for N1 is 214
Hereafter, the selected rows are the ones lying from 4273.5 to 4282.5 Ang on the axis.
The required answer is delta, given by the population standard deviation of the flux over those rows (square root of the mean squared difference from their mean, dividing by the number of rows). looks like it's 0.6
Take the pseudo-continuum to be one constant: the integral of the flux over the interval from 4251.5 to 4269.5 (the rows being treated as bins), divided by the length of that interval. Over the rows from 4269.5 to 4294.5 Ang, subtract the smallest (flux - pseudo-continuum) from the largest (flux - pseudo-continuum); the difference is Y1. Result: 4.3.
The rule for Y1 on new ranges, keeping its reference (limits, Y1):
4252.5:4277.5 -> 4.1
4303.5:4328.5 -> 5.5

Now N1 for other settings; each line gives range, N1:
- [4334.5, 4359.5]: 198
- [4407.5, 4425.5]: 156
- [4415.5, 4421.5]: 51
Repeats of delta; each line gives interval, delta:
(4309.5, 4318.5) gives 1.0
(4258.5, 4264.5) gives 1.1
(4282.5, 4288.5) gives 1.3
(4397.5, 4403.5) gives 0.8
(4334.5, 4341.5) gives 0.7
